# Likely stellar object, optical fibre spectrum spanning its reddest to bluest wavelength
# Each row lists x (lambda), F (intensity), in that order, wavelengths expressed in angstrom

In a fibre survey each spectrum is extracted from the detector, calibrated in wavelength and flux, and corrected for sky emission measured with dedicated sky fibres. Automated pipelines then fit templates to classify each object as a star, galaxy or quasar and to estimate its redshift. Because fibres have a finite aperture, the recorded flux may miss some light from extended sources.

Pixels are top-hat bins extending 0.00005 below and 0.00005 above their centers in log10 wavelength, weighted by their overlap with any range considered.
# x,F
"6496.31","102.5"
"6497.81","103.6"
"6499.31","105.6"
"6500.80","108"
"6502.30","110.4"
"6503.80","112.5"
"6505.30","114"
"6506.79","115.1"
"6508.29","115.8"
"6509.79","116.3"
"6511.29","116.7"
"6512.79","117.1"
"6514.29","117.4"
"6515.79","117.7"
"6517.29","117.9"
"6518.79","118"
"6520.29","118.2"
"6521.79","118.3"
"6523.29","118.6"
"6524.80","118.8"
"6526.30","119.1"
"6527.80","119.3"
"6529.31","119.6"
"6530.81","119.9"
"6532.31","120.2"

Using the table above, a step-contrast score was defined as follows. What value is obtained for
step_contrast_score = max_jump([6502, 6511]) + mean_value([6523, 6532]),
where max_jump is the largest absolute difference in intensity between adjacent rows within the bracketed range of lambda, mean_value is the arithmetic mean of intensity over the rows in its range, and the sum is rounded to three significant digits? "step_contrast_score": 121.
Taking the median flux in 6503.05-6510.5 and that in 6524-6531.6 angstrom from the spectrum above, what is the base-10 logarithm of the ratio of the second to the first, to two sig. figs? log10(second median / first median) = 0.016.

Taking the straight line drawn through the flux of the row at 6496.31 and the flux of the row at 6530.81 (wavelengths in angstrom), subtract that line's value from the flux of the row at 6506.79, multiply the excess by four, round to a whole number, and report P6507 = 29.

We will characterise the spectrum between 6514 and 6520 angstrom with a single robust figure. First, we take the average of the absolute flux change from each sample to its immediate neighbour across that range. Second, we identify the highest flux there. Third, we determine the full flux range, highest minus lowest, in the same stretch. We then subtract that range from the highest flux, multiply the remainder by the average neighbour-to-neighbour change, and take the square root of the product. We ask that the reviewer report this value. 4.8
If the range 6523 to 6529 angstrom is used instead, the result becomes 5.3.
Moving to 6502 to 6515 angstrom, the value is 9.8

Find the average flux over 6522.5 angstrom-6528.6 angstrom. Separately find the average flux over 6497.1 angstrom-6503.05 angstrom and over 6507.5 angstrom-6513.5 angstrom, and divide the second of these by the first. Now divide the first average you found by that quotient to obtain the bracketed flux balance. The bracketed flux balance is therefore 109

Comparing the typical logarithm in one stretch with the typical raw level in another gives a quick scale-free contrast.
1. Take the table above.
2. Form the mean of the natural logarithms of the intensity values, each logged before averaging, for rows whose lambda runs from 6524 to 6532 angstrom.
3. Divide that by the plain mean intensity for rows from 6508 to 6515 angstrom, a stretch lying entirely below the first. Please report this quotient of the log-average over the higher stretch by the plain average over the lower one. 0.0410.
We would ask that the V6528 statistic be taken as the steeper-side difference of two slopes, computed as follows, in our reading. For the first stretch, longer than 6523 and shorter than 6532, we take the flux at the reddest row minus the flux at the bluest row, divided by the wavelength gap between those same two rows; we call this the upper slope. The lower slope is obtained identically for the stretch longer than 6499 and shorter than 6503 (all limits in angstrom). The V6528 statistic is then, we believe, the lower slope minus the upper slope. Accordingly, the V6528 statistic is 1.4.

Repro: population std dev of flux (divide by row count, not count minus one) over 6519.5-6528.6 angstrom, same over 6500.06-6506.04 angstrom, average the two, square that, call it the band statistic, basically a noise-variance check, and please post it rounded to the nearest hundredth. 1.76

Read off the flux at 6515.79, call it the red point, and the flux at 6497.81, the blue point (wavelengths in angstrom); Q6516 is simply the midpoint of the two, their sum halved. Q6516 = 111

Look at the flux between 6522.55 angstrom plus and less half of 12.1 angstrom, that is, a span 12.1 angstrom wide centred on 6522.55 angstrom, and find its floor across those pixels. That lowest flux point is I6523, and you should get 117.9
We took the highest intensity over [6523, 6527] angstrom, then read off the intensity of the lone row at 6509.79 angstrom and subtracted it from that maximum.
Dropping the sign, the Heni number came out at 3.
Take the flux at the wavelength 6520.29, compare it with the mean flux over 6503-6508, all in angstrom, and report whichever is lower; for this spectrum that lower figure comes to 114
